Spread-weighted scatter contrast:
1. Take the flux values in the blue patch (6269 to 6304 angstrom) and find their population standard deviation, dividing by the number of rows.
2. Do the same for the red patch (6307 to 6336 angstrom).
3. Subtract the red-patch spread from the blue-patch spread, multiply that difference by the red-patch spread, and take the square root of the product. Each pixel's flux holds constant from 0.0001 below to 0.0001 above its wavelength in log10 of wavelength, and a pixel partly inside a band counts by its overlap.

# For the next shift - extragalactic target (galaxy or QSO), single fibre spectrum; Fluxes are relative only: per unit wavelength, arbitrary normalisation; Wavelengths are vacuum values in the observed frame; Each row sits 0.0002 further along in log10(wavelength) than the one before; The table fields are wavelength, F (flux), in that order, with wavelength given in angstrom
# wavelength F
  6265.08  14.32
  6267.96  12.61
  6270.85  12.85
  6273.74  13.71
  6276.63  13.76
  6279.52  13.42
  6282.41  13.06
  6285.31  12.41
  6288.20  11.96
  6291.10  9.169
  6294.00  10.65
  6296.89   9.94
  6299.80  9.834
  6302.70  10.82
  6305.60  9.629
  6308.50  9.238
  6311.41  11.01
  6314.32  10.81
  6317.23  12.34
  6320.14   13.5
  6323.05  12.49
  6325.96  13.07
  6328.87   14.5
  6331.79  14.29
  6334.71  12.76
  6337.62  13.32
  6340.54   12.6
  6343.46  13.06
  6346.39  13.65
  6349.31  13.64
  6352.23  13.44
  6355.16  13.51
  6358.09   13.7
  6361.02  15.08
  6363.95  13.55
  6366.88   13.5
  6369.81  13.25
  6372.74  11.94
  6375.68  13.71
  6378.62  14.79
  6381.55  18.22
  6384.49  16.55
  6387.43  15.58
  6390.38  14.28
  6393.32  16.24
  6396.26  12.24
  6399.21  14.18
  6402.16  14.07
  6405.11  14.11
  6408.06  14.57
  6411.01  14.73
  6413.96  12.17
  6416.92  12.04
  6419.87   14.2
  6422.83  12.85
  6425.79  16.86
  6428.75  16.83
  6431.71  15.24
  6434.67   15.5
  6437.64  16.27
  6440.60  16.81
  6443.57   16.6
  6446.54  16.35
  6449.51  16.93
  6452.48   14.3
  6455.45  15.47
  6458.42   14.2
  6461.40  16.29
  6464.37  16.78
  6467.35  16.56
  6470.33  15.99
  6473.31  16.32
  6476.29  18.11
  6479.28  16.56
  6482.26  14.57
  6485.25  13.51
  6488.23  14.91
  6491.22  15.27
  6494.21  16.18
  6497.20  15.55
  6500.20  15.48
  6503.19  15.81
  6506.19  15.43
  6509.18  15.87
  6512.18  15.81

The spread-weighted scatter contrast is 0.16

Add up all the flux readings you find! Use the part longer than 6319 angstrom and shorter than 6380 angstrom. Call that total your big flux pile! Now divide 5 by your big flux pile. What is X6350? 0.018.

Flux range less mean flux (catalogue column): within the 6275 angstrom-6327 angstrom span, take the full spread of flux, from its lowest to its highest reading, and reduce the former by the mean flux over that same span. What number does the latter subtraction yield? -6.9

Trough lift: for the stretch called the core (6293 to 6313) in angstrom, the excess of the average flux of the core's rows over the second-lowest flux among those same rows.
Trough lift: 0.53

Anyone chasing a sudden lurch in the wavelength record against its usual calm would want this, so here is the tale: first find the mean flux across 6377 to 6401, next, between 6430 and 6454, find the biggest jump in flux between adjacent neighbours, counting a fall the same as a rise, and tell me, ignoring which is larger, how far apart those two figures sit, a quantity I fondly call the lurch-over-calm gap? 12.6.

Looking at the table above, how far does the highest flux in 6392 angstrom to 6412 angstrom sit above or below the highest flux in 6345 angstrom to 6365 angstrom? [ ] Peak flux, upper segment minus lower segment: 1.2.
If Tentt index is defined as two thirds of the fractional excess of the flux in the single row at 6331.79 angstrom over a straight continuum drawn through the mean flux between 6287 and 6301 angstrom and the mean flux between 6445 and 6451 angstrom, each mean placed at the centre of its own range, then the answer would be 0.14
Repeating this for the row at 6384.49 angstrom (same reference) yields 0.12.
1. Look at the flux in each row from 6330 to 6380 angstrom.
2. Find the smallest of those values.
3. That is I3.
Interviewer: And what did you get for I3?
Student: 11.94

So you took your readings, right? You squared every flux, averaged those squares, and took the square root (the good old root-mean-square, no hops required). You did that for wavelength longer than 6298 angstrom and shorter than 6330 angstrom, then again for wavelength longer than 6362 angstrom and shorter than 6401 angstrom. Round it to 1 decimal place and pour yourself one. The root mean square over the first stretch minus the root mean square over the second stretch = -2.9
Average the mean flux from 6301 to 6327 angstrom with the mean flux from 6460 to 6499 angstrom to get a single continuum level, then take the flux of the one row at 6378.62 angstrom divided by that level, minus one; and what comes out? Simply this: 0.08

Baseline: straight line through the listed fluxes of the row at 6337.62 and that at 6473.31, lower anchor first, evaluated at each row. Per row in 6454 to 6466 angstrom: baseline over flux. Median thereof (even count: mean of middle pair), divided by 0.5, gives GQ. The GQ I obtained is 2.015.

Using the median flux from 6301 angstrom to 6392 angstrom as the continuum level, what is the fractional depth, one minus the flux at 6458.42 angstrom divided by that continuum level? -0.05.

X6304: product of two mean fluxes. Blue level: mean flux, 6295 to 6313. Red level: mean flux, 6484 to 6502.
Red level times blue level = 153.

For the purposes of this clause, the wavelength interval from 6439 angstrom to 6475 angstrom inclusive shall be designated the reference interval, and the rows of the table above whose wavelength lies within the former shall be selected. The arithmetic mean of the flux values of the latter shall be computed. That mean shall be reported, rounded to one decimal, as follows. 16.1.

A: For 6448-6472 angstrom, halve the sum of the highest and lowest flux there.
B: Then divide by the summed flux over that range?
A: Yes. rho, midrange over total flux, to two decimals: 0.12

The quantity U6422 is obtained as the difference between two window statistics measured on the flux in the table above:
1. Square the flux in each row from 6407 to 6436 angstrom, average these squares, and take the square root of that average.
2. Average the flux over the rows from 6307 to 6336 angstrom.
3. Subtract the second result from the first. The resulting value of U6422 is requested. 2.2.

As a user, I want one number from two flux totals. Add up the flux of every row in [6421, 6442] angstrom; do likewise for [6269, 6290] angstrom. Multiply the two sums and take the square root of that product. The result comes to 100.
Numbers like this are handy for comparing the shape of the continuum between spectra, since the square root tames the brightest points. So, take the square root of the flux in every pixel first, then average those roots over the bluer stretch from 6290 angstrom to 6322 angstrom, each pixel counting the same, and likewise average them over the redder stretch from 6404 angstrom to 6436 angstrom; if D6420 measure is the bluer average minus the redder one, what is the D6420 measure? -0.54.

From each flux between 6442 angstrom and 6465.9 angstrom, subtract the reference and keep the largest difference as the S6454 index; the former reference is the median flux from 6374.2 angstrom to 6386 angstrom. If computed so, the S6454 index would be 1.3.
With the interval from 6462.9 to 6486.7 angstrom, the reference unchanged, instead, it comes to 2.4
